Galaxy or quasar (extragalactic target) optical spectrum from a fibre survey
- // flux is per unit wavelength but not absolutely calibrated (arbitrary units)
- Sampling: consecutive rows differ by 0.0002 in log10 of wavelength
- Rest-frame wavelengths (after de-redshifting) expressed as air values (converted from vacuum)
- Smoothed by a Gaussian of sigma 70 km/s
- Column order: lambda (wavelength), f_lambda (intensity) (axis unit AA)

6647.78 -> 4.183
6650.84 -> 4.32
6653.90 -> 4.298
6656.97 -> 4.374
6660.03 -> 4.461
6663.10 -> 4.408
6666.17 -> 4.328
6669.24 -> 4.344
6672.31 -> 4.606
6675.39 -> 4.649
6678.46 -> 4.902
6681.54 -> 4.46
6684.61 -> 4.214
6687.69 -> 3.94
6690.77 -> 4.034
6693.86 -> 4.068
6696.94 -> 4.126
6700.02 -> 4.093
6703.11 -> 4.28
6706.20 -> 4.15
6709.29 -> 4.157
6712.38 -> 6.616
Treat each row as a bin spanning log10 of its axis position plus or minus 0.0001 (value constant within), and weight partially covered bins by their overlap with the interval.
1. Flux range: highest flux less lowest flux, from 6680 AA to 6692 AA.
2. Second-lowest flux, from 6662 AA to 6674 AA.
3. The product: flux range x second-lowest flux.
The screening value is 2.3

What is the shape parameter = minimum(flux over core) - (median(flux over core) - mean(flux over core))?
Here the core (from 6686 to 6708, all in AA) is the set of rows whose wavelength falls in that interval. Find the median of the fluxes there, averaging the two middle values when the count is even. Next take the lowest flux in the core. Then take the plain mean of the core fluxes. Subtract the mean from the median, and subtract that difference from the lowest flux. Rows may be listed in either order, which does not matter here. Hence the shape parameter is 3.9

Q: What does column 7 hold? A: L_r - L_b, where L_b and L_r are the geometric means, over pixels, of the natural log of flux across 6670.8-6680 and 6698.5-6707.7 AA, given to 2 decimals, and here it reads -0.12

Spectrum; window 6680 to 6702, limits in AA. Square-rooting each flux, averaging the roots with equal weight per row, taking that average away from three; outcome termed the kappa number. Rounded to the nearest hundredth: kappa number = 0.97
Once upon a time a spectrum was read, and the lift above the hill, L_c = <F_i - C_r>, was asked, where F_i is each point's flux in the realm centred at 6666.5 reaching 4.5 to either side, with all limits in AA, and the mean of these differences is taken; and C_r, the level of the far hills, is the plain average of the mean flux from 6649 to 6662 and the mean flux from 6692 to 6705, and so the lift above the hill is 0.11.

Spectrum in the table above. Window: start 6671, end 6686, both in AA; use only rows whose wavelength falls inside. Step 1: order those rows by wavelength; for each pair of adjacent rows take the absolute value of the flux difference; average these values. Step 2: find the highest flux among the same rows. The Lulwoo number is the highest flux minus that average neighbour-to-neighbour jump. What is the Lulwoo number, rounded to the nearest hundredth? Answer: 4.66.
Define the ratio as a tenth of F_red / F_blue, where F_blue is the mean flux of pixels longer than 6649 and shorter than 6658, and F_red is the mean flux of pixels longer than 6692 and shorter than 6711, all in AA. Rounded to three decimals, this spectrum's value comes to 0.096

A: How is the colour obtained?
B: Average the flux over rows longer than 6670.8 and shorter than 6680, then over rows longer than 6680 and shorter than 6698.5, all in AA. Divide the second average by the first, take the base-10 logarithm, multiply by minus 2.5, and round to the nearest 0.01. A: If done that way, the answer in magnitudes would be 0.14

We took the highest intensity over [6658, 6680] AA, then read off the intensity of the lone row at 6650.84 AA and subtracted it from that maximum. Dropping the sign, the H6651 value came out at 0.6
